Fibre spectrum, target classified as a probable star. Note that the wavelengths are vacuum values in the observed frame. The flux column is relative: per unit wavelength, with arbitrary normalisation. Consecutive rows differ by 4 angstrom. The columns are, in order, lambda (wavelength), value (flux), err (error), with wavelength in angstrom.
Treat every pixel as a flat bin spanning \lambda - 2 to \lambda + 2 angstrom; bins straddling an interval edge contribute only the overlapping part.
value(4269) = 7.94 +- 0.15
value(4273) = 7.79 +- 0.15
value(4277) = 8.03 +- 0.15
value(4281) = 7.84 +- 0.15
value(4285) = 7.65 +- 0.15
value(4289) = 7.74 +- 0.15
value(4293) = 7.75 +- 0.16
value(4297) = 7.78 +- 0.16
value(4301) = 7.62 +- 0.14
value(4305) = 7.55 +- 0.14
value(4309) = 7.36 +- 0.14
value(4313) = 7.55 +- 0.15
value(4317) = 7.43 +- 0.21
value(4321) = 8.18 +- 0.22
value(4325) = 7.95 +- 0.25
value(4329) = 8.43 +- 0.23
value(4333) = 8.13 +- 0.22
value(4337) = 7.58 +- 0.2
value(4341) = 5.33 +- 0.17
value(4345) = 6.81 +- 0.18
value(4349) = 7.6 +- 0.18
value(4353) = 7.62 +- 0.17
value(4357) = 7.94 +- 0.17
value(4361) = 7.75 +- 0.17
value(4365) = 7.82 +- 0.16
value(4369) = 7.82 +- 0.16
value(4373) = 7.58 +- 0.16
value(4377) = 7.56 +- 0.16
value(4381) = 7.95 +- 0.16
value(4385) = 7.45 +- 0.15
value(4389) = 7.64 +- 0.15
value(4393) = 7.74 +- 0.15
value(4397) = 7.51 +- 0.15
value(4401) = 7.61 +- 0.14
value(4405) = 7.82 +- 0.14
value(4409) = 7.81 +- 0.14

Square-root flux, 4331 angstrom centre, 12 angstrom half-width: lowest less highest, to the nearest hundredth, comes -0.59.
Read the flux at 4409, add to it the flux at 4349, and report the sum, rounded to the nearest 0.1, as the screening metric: 15.4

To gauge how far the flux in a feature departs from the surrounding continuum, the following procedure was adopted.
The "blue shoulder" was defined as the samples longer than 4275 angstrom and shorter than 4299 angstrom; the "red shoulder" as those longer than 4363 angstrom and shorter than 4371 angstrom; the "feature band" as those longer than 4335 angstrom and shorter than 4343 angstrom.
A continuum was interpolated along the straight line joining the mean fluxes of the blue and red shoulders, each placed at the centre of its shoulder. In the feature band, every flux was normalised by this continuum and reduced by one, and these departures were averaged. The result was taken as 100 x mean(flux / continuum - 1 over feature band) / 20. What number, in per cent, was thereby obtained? -0.87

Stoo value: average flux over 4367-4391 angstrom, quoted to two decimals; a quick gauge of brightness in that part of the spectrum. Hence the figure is 7.67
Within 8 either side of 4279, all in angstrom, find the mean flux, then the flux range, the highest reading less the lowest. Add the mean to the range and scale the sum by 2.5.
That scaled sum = 20.5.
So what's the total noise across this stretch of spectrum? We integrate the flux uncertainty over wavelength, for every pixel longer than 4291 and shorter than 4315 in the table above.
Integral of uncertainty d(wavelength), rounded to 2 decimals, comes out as 3.56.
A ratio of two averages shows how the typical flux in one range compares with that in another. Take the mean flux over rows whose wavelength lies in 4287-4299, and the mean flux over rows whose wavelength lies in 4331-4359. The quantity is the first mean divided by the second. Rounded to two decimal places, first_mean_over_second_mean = 1.06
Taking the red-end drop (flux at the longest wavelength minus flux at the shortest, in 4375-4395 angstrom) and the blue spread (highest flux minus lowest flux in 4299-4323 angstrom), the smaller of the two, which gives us 0.18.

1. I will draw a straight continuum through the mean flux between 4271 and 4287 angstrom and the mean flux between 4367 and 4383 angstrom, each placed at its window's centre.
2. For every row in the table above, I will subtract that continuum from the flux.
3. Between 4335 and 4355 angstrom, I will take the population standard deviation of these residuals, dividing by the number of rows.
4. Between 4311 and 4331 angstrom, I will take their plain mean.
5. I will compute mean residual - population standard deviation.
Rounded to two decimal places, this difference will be -0.76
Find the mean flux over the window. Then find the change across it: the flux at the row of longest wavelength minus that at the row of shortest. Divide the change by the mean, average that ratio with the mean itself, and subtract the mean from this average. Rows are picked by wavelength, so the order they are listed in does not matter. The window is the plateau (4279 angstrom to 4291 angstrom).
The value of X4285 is -3.88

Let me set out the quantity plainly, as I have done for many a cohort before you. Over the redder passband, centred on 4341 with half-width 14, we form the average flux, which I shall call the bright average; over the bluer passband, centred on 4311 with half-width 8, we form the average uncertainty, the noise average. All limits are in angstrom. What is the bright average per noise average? 46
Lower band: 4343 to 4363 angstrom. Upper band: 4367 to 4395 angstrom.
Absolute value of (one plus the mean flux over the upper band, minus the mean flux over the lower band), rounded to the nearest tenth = 1.1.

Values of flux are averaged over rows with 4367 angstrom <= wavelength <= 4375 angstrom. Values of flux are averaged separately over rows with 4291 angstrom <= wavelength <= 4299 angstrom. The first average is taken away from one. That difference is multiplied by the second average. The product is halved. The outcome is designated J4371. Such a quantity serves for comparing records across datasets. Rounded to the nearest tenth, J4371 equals -26.0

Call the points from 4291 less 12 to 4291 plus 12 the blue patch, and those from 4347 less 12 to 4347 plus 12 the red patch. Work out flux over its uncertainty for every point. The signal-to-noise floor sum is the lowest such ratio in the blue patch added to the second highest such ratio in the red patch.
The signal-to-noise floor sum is 93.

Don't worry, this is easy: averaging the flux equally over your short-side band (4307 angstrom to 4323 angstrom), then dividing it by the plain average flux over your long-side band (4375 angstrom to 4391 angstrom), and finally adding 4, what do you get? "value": 5.00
